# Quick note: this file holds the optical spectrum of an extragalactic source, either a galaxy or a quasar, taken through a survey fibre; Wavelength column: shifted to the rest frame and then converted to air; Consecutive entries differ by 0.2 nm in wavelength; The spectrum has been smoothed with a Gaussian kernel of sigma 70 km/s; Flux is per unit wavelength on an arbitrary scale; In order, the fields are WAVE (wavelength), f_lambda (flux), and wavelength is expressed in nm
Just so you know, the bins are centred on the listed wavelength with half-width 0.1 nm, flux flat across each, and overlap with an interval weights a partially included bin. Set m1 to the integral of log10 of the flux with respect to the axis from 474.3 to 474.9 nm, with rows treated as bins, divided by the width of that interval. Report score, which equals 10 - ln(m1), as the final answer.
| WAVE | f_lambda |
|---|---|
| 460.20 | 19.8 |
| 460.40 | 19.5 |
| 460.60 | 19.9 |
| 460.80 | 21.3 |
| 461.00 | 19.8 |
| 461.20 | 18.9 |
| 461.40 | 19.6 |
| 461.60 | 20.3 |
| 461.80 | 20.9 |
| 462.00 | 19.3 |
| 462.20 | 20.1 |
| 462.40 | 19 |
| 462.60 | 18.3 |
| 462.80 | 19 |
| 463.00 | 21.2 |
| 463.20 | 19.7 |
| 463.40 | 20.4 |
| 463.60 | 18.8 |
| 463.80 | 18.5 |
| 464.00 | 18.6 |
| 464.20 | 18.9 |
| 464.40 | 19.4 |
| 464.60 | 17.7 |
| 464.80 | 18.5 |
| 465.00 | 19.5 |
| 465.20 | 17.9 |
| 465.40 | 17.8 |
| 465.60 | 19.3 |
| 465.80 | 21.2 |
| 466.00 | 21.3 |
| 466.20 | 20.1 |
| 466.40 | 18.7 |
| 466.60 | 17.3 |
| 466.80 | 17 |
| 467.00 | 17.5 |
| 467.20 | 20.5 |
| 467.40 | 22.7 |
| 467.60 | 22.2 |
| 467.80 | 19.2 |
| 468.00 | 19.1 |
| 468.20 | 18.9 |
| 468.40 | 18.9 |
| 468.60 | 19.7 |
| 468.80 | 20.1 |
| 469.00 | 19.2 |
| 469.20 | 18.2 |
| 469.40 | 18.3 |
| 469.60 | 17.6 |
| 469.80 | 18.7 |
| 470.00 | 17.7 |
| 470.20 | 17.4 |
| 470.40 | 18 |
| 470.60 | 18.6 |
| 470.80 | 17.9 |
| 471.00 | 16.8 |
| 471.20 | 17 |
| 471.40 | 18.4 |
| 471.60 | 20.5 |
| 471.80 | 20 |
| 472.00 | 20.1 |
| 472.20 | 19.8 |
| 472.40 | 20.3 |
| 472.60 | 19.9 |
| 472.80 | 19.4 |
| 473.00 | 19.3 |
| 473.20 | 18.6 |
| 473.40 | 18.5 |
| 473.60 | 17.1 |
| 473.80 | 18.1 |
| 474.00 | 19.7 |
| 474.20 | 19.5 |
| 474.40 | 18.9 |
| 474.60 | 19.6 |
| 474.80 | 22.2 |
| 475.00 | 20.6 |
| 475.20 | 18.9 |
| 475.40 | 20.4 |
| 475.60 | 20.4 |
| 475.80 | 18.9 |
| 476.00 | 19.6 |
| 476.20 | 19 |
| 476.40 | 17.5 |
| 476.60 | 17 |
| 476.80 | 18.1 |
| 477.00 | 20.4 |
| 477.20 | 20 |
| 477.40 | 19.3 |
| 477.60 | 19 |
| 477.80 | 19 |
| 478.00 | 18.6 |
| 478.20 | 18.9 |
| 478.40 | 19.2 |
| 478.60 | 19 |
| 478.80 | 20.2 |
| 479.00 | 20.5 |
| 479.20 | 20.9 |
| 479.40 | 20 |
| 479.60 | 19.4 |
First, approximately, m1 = 1.31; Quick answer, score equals 9.73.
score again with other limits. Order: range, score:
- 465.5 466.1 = 9.73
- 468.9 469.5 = 9.76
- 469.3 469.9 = 9.77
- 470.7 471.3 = 9.79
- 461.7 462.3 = 9.74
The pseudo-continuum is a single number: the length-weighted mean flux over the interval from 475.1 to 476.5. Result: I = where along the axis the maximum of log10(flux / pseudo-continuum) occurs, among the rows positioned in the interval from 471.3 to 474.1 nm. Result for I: 471.60 nm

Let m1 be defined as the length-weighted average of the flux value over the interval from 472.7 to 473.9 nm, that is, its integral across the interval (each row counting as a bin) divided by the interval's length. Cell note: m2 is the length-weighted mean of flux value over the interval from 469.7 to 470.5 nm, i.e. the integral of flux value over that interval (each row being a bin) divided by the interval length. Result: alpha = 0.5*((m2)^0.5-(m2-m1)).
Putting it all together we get 2.39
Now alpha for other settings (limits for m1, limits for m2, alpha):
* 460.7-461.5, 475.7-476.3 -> 2.56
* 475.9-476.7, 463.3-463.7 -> 1.55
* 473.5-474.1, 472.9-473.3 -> 1.85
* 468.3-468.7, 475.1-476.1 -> 2.05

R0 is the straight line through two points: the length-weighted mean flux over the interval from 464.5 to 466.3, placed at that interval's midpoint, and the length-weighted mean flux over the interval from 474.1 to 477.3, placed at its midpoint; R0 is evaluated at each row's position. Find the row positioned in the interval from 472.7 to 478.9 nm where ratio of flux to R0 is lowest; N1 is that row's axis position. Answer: 476.60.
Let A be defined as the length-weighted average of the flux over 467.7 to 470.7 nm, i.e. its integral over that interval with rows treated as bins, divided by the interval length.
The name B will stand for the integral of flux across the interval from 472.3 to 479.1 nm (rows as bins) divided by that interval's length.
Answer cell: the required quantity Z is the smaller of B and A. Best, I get 18.6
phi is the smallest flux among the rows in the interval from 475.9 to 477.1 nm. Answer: 17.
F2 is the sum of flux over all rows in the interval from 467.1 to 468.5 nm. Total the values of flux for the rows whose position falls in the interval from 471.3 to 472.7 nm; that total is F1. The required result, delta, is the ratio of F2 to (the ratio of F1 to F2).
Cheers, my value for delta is 144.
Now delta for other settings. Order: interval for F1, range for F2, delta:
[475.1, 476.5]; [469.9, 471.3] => 113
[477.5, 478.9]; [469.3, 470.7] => 119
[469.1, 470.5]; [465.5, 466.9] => 145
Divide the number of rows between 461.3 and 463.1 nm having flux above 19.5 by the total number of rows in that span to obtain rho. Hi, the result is 0.6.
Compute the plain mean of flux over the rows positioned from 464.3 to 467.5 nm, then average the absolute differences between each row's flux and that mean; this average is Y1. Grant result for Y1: 1.35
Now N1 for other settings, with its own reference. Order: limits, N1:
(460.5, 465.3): 464.60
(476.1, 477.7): 476.60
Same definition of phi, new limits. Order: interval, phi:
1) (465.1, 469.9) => 17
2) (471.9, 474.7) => 17.1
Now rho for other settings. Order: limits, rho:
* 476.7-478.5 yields 0.2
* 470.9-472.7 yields 0.7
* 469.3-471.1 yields 0.0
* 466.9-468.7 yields 0.4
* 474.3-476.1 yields 0.7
